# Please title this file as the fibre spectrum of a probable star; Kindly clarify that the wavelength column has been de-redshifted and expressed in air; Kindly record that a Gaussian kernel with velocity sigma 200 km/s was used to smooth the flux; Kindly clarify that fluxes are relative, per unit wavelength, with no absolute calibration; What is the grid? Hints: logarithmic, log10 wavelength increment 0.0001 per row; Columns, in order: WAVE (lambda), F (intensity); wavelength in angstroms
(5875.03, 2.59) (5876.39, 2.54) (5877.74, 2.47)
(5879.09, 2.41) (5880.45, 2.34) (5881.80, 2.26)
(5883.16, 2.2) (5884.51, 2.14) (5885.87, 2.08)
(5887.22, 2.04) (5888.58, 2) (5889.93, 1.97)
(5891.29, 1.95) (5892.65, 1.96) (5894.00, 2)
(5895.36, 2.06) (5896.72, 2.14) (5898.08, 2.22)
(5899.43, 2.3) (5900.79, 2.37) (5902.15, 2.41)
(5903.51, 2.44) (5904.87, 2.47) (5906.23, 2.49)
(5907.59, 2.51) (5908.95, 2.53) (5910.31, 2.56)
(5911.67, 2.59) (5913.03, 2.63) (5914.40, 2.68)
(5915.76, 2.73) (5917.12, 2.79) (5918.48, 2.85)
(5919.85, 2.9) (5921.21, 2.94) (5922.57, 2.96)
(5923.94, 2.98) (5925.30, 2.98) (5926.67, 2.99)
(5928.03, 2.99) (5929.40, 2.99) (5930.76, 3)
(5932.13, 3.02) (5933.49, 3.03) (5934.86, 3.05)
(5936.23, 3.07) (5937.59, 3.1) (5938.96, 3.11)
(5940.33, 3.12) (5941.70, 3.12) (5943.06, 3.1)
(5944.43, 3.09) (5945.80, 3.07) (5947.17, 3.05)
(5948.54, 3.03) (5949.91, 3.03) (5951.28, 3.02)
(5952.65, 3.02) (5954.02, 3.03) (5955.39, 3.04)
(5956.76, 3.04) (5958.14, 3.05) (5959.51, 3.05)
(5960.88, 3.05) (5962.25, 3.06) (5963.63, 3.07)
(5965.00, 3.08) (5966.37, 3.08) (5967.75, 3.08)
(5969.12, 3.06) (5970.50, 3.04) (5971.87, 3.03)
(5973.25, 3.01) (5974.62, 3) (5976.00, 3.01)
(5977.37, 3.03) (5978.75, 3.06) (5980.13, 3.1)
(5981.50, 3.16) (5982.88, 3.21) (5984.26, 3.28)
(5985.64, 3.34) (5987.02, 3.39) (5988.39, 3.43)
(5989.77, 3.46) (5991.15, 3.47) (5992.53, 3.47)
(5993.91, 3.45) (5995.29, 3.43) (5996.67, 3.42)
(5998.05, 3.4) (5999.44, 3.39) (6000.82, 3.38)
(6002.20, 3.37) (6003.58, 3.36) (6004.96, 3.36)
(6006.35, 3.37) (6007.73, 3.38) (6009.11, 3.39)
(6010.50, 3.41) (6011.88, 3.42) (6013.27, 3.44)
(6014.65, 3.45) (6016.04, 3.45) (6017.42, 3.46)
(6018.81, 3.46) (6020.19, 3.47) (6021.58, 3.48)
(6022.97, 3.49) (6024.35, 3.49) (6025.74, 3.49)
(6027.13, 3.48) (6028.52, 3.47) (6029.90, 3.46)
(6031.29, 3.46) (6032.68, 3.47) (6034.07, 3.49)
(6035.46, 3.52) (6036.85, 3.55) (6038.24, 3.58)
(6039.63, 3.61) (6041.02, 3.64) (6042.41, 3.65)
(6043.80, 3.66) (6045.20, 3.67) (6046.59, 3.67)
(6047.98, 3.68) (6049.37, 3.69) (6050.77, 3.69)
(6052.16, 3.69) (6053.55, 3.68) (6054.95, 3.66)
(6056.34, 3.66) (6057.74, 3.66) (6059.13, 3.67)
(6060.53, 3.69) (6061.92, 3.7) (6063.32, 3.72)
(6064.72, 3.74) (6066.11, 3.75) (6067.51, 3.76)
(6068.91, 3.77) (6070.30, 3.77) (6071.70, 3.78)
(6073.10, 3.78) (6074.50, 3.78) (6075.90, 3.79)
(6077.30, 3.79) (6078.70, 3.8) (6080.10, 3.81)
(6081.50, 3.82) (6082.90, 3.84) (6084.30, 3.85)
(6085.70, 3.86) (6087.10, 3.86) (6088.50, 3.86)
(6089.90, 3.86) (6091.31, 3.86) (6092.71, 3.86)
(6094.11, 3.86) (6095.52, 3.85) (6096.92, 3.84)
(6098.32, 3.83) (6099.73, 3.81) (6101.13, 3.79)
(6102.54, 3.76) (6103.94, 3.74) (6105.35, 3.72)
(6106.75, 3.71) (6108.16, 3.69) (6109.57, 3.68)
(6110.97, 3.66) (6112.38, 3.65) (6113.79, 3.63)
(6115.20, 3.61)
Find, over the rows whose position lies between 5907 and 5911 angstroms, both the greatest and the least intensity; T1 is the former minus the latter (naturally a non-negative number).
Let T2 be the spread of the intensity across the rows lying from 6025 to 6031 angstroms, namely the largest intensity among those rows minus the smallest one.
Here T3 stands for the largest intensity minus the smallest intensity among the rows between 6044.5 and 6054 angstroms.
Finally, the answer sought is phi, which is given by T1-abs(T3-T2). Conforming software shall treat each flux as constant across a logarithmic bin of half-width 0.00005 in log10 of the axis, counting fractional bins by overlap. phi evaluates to 0.040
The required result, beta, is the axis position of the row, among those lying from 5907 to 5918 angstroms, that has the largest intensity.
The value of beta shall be 5917.12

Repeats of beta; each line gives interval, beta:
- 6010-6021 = 6020.19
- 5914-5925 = 5923.94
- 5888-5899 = 5898.08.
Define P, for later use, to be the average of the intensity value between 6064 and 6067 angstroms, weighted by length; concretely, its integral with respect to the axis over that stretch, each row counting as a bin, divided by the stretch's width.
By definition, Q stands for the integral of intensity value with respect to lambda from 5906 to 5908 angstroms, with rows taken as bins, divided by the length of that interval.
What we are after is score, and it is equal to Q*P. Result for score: 9.4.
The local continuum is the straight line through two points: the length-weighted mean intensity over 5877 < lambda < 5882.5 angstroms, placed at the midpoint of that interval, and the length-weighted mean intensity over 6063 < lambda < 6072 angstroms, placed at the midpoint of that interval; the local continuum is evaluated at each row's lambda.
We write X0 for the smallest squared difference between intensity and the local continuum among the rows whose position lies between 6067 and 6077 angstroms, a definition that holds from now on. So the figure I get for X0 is 0.000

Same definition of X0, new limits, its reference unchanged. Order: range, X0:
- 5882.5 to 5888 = 0.039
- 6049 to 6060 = 0.000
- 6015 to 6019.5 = 0.004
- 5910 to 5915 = 0.000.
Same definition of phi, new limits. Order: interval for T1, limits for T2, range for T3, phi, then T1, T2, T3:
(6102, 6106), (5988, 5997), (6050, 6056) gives 0.020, 0.04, 0.050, 0.03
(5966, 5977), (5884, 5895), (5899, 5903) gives 0.000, 0.08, 0.190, 0.11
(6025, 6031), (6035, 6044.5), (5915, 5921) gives 0.000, 0.03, 0.140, 0.17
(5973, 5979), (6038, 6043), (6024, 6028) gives 0.000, 0.06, 0.070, 0.01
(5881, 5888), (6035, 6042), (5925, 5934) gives 0.150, 0.22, 0.120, 0.05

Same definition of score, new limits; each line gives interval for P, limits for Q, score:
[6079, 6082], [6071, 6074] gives 14.4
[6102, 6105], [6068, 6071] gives 14.1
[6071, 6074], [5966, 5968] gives 11.6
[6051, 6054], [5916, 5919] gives 10.4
